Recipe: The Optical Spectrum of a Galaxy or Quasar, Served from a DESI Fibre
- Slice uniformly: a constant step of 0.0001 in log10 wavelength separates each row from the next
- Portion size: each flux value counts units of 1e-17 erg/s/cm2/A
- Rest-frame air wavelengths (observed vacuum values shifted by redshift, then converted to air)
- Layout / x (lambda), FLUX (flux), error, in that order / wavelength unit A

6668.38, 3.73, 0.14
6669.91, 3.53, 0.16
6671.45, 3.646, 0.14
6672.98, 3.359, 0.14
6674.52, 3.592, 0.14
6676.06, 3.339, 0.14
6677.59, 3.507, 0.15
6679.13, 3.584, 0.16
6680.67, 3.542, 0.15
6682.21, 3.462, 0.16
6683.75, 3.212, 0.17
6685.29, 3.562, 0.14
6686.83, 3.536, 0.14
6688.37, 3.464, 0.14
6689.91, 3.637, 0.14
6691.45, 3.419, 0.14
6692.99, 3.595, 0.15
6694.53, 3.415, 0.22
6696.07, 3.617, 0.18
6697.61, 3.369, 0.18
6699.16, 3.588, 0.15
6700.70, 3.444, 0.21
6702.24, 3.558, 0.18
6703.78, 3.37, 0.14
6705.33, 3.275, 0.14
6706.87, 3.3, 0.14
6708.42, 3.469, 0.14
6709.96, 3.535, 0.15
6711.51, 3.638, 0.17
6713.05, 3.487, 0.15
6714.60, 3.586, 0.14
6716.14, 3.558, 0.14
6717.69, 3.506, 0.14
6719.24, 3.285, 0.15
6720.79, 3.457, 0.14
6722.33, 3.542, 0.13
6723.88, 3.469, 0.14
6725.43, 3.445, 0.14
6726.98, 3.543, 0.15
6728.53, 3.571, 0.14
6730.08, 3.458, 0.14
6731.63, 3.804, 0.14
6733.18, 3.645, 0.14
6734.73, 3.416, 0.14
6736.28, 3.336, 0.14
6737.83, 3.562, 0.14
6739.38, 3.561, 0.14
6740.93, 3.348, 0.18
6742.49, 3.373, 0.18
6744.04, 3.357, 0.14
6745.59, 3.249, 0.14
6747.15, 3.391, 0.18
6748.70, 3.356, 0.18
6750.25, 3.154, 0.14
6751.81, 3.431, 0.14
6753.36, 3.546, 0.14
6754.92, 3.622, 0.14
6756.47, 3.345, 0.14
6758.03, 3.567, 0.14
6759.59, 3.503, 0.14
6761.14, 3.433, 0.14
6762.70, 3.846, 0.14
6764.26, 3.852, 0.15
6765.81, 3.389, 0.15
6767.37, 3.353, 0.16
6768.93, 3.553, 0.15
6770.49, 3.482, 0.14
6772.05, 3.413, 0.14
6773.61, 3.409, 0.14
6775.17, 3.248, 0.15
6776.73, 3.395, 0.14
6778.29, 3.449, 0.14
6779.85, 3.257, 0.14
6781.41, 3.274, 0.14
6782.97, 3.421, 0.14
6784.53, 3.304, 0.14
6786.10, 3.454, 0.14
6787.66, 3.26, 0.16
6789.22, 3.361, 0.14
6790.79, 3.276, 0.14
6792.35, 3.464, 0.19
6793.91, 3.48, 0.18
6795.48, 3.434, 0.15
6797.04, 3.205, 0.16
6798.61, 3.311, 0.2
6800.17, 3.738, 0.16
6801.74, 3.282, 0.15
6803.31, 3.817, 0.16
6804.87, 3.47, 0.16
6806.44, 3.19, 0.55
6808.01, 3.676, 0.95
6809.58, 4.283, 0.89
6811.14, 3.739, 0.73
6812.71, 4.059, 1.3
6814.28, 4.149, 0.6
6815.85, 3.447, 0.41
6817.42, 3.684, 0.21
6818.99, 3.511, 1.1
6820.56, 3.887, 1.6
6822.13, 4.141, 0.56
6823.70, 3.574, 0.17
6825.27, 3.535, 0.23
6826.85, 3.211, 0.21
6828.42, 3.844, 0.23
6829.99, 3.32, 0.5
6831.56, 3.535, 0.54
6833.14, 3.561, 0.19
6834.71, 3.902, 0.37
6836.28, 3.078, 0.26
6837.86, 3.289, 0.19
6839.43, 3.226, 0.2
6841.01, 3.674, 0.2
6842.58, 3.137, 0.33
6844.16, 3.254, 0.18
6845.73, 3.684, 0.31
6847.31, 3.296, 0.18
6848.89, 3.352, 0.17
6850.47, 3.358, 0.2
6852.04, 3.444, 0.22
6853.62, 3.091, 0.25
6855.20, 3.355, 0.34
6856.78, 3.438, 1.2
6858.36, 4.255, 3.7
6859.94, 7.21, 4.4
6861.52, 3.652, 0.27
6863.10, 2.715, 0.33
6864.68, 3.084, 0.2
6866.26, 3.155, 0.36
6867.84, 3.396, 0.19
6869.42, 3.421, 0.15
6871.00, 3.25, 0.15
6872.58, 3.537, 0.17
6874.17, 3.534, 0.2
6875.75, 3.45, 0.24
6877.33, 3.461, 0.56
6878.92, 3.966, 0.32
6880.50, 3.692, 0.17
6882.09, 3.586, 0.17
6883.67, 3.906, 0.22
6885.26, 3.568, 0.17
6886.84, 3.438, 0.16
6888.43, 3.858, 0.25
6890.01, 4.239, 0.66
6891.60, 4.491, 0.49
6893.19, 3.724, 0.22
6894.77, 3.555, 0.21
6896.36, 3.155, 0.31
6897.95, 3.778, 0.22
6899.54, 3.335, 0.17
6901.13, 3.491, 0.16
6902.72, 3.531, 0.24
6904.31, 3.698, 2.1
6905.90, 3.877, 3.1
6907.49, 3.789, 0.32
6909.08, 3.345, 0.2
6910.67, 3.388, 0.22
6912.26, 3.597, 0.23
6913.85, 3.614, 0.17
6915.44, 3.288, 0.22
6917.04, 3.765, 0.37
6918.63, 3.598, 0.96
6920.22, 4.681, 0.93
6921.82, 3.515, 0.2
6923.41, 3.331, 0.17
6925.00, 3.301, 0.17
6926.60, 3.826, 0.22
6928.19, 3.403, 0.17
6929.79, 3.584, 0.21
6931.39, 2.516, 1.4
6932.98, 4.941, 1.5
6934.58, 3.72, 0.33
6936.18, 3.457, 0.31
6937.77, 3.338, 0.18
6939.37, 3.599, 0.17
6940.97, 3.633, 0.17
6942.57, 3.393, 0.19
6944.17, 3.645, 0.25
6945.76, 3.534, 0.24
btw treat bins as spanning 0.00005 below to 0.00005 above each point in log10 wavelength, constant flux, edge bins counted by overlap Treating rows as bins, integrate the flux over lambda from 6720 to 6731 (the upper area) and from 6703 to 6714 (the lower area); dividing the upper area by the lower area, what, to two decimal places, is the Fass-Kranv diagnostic 1.02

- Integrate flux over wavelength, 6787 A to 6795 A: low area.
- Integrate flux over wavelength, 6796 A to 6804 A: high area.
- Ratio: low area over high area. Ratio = 0.97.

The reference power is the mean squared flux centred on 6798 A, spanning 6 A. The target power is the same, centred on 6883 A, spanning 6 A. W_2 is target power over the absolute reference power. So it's 1.16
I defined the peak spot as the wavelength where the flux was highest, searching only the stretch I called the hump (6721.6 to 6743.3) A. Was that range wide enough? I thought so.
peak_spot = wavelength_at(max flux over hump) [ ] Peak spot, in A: 6731.63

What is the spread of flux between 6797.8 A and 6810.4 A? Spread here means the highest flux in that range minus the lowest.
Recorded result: 1.1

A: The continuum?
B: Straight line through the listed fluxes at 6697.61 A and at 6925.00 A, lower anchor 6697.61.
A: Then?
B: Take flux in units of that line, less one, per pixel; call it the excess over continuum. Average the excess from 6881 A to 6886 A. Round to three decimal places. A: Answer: 0.113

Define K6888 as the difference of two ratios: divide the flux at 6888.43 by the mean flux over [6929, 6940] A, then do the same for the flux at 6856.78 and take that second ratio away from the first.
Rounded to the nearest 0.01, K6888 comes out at 0.12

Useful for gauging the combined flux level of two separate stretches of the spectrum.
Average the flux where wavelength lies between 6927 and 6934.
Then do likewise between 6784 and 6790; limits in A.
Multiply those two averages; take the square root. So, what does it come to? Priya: 3.48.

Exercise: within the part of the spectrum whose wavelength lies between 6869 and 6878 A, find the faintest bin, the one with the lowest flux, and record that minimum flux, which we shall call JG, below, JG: 3.25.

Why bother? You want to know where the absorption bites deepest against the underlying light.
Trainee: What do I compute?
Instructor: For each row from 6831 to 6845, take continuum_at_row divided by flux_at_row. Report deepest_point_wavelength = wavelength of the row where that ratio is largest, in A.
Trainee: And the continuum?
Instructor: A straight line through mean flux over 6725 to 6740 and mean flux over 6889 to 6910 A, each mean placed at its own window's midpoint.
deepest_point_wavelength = 6836.28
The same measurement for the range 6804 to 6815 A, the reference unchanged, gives 6806.44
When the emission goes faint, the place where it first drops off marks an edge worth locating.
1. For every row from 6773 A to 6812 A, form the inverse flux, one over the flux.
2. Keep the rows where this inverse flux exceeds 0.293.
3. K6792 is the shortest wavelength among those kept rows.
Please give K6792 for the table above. 6773.61 A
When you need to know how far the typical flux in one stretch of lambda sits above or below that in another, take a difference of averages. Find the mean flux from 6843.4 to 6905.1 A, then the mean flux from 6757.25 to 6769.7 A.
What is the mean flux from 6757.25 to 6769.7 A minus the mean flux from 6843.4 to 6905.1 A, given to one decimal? -0.1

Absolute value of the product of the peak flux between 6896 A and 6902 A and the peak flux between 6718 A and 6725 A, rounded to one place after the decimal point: 13.4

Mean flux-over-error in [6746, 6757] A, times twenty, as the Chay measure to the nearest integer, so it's 456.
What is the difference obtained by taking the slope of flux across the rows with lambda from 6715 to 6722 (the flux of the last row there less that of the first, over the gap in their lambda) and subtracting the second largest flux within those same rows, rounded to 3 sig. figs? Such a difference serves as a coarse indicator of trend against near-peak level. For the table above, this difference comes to -3.53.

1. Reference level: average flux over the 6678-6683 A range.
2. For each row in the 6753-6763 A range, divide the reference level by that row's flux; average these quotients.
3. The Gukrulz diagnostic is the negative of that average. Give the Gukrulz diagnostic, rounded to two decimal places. -1.00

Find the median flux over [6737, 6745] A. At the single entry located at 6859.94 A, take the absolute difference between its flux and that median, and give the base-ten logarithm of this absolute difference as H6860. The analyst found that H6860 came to 0.6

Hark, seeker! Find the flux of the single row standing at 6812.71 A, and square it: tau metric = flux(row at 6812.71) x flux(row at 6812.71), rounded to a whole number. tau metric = 16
